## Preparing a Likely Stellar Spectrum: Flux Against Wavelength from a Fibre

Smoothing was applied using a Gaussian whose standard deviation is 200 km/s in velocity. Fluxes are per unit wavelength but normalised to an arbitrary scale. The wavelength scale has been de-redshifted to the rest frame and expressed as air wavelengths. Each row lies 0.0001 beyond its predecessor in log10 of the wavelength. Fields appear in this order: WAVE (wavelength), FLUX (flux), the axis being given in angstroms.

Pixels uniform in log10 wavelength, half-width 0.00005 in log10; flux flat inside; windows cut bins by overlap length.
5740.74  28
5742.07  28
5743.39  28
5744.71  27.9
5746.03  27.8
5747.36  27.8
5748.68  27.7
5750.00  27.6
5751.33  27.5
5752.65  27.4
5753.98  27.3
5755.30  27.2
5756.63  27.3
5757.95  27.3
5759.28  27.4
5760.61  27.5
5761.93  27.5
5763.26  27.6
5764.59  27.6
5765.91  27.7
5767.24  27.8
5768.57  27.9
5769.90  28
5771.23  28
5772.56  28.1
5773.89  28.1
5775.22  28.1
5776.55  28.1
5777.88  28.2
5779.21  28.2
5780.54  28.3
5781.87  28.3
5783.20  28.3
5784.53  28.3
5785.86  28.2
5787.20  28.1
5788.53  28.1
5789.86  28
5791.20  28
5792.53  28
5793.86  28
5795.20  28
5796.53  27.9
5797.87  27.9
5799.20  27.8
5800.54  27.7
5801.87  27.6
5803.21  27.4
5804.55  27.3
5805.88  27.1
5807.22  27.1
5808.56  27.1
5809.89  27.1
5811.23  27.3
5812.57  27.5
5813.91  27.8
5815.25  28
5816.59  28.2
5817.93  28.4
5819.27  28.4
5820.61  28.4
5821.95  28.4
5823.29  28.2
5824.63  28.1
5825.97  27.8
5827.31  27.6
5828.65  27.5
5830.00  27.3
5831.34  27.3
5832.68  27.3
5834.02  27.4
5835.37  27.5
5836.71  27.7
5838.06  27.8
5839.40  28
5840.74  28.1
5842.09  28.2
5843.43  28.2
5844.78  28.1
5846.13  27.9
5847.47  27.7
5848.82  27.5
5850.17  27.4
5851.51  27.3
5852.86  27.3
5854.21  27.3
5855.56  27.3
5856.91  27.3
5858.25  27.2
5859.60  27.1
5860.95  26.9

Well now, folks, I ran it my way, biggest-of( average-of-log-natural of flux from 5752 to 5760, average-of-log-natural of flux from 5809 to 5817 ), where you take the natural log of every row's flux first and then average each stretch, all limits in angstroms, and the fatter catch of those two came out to 3.32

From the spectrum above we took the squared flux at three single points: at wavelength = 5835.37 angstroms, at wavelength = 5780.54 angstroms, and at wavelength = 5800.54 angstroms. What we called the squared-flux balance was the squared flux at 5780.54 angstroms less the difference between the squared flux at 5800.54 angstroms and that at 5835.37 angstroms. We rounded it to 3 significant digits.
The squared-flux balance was 790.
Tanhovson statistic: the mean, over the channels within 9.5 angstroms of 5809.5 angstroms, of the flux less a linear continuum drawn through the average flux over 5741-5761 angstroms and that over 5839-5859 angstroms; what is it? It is -0.1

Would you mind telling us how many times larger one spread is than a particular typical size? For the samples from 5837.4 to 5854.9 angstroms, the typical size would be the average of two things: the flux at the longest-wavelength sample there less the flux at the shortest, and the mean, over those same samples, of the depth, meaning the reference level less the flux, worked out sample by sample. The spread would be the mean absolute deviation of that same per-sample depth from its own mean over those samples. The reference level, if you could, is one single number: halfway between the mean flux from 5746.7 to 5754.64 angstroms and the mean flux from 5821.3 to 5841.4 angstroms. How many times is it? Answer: -1.0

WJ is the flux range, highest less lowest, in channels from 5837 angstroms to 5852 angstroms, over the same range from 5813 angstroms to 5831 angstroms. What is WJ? 0.8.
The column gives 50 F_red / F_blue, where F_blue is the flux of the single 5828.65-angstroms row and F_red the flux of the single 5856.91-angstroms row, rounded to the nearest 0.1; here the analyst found 49.6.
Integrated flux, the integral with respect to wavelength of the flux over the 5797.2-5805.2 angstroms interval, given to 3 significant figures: 221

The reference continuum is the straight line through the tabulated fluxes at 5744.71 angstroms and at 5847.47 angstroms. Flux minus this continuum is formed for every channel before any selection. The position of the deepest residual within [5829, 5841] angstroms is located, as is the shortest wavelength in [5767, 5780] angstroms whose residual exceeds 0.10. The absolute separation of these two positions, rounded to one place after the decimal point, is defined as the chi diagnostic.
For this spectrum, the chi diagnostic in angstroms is 60.1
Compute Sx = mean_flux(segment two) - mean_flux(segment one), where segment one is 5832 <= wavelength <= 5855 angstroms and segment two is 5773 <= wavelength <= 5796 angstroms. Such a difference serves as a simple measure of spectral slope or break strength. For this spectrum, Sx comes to 0.45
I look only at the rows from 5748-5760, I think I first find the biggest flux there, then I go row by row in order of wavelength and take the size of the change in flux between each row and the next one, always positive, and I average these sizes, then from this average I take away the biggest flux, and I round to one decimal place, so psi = -27.6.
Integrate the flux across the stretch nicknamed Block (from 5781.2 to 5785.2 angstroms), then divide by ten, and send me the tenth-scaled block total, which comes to 11.3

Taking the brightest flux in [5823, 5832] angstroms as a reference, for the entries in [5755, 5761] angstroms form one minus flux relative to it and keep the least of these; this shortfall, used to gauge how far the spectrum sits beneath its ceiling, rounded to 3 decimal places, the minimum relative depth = 0.025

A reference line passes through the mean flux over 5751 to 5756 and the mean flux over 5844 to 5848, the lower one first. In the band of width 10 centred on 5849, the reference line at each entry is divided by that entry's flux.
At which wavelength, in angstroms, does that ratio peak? 5852.86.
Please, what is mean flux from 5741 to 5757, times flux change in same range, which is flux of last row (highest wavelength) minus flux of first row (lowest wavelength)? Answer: -19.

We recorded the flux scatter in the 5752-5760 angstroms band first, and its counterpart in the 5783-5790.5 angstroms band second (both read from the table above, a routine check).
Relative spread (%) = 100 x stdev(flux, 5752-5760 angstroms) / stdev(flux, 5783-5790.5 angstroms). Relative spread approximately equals 62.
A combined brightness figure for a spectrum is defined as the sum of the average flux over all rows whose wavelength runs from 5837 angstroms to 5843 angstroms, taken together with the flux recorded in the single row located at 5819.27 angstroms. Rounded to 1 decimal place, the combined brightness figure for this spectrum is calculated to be 56.4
